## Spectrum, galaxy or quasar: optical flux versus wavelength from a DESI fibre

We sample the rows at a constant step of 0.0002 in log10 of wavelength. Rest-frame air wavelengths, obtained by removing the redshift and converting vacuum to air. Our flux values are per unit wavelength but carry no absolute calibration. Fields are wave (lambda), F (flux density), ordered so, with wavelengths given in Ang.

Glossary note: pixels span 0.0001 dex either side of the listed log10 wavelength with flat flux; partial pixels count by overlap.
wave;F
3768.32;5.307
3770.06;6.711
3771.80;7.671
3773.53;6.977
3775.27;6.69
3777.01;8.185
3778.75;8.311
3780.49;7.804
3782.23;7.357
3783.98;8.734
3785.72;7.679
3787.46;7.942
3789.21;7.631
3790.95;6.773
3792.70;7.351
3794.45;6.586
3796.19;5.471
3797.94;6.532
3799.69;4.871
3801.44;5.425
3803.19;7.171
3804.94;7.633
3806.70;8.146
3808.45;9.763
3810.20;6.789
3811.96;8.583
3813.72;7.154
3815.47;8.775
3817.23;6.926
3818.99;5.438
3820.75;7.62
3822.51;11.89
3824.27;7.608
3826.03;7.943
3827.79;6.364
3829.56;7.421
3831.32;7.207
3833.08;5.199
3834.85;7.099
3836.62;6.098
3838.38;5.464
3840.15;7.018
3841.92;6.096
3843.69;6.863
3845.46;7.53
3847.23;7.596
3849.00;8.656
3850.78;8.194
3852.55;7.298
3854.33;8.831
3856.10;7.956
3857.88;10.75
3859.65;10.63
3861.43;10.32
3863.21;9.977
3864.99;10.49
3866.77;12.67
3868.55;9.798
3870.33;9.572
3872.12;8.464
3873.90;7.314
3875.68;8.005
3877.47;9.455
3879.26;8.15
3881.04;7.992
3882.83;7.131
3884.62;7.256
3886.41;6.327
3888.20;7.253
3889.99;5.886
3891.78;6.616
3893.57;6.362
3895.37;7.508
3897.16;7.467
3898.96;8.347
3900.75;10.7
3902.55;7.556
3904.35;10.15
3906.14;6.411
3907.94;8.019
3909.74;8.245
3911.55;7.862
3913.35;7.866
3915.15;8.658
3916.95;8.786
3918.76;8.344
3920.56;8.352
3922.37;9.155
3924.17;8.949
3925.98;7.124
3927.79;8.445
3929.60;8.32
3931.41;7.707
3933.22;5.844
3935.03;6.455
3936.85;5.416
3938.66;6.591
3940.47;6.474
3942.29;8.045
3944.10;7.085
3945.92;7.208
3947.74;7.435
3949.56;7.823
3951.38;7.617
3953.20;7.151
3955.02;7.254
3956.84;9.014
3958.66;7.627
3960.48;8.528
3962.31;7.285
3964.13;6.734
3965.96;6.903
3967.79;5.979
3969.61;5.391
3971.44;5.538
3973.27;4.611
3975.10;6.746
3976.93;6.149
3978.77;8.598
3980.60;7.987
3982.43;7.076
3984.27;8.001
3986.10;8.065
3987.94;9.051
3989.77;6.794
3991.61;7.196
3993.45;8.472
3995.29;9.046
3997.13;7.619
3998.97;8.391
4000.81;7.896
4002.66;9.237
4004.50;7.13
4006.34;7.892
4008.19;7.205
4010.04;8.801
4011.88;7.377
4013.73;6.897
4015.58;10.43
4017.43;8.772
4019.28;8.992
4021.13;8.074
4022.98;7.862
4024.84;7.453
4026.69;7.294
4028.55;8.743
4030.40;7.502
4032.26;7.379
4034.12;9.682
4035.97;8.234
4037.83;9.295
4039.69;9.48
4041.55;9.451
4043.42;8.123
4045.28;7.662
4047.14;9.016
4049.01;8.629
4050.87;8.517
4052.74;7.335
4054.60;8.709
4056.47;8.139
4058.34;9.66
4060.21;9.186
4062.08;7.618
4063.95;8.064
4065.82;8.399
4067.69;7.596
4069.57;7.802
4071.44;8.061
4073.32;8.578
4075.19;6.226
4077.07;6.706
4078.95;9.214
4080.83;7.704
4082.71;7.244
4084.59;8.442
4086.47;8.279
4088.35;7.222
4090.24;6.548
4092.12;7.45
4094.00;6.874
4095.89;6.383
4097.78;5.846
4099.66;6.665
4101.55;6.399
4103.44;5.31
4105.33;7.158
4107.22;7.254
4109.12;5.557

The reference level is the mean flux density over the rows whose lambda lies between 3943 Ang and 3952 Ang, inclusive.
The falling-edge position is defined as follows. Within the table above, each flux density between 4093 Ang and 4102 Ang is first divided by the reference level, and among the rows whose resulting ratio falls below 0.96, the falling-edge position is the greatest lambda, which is 4101.55 Ang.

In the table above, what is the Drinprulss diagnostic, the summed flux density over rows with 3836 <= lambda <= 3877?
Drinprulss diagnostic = 196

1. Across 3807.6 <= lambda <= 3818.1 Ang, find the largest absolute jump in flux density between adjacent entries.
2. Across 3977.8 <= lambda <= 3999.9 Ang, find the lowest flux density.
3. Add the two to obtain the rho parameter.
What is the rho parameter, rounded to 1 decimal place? 9.8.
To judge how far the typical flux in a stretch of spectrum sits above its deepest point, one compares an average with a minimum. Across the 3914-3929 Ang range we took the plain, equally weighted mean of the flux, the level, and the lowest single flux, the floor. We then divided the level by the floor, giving 1.19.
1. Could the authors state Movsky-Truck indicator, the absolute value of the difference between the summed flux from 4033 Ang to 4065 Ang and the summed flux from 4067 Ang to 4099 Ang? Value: 21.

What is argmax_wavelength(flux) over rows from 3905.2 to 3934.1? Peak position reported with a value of 3922.37 Ang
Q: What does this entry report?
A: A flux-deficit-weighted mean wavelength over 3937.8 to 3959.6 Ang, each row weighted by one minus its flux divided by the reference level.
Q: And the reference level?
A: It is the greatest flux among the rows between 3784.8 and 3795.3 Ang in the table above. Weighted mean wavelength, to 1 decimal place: 3944.0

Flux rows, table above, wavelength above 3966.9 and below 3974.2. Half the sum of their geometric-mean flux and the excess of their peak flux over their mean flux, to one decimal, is 3.0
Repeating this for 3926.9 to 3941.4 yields 4.2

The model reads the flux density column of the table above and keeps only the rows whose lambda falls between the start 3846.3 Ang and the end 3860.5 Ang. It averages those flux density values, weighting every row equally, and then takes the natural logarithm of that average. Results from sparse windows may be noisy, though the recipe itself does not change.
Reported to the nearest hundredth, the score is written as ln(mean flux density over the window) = 2.17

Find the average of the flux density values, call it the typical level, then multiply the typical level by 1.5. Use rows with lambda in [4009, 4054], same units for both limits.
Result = 12.6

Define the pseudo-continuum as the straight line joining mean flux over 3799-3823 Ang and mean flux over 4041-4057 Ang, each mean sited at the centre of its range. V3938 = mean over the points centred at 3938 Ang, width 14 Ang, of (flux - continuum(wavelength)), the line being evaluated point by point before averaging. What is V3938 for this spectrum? -1.3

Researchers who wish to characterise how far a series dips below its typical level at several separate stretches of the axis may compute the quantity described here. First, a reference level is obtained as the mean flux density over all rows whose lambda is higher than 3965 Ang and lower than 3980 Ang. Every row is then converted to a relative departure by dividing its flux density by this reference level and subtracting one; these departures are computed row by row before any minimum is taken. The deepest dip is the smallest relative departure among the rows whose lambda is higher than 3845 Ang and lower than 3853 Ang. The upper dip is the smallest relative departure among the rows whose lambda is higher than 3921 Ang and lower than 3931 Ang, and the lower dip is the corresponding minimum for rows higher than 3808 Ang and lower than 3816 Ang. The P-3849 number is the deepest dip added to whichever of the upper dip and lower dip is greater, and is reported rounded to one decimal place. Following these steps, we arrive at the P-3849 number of 0.3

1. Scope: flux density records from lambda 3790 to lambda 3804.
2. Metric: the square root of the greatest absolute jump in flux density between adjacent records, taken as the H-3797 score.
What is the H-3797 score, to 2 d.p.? 1.32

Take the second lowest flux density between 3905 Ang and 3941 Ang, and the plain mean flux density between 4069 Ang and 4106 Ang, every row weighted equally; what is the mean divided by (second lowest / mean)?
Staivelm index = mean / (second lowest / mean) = 8.9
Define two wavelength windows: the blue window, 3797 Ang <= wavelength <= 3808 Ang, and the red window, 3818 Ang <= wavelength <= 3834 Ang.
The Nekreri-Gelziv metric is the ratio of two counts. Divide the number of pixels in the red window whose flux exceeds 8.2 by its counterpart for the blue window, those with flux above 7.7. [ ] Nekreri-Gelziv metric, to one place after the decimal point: 1.0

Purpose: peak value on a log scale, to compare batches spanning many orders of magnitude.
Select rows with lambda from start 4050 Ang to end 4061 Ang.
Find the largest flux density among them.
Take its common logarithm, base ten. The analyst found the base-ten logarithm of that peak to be 0.985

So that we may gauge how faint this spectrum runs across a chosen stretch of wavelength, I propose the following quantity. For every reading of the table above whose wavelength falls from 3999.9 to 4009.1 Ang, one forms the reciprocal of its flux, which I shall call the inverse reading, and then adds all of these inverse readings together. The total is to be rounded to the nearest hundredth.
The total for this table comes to 0.64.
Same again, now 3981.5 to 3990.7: 0.65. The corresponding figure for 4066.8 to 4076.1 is 0.66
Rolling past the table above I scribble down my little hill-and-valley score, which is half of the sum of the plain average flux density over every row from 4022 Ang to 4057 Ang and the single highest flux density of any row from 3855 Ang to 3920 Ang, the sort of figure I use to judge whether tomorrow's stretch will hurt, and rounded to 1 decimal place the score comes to 10.5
